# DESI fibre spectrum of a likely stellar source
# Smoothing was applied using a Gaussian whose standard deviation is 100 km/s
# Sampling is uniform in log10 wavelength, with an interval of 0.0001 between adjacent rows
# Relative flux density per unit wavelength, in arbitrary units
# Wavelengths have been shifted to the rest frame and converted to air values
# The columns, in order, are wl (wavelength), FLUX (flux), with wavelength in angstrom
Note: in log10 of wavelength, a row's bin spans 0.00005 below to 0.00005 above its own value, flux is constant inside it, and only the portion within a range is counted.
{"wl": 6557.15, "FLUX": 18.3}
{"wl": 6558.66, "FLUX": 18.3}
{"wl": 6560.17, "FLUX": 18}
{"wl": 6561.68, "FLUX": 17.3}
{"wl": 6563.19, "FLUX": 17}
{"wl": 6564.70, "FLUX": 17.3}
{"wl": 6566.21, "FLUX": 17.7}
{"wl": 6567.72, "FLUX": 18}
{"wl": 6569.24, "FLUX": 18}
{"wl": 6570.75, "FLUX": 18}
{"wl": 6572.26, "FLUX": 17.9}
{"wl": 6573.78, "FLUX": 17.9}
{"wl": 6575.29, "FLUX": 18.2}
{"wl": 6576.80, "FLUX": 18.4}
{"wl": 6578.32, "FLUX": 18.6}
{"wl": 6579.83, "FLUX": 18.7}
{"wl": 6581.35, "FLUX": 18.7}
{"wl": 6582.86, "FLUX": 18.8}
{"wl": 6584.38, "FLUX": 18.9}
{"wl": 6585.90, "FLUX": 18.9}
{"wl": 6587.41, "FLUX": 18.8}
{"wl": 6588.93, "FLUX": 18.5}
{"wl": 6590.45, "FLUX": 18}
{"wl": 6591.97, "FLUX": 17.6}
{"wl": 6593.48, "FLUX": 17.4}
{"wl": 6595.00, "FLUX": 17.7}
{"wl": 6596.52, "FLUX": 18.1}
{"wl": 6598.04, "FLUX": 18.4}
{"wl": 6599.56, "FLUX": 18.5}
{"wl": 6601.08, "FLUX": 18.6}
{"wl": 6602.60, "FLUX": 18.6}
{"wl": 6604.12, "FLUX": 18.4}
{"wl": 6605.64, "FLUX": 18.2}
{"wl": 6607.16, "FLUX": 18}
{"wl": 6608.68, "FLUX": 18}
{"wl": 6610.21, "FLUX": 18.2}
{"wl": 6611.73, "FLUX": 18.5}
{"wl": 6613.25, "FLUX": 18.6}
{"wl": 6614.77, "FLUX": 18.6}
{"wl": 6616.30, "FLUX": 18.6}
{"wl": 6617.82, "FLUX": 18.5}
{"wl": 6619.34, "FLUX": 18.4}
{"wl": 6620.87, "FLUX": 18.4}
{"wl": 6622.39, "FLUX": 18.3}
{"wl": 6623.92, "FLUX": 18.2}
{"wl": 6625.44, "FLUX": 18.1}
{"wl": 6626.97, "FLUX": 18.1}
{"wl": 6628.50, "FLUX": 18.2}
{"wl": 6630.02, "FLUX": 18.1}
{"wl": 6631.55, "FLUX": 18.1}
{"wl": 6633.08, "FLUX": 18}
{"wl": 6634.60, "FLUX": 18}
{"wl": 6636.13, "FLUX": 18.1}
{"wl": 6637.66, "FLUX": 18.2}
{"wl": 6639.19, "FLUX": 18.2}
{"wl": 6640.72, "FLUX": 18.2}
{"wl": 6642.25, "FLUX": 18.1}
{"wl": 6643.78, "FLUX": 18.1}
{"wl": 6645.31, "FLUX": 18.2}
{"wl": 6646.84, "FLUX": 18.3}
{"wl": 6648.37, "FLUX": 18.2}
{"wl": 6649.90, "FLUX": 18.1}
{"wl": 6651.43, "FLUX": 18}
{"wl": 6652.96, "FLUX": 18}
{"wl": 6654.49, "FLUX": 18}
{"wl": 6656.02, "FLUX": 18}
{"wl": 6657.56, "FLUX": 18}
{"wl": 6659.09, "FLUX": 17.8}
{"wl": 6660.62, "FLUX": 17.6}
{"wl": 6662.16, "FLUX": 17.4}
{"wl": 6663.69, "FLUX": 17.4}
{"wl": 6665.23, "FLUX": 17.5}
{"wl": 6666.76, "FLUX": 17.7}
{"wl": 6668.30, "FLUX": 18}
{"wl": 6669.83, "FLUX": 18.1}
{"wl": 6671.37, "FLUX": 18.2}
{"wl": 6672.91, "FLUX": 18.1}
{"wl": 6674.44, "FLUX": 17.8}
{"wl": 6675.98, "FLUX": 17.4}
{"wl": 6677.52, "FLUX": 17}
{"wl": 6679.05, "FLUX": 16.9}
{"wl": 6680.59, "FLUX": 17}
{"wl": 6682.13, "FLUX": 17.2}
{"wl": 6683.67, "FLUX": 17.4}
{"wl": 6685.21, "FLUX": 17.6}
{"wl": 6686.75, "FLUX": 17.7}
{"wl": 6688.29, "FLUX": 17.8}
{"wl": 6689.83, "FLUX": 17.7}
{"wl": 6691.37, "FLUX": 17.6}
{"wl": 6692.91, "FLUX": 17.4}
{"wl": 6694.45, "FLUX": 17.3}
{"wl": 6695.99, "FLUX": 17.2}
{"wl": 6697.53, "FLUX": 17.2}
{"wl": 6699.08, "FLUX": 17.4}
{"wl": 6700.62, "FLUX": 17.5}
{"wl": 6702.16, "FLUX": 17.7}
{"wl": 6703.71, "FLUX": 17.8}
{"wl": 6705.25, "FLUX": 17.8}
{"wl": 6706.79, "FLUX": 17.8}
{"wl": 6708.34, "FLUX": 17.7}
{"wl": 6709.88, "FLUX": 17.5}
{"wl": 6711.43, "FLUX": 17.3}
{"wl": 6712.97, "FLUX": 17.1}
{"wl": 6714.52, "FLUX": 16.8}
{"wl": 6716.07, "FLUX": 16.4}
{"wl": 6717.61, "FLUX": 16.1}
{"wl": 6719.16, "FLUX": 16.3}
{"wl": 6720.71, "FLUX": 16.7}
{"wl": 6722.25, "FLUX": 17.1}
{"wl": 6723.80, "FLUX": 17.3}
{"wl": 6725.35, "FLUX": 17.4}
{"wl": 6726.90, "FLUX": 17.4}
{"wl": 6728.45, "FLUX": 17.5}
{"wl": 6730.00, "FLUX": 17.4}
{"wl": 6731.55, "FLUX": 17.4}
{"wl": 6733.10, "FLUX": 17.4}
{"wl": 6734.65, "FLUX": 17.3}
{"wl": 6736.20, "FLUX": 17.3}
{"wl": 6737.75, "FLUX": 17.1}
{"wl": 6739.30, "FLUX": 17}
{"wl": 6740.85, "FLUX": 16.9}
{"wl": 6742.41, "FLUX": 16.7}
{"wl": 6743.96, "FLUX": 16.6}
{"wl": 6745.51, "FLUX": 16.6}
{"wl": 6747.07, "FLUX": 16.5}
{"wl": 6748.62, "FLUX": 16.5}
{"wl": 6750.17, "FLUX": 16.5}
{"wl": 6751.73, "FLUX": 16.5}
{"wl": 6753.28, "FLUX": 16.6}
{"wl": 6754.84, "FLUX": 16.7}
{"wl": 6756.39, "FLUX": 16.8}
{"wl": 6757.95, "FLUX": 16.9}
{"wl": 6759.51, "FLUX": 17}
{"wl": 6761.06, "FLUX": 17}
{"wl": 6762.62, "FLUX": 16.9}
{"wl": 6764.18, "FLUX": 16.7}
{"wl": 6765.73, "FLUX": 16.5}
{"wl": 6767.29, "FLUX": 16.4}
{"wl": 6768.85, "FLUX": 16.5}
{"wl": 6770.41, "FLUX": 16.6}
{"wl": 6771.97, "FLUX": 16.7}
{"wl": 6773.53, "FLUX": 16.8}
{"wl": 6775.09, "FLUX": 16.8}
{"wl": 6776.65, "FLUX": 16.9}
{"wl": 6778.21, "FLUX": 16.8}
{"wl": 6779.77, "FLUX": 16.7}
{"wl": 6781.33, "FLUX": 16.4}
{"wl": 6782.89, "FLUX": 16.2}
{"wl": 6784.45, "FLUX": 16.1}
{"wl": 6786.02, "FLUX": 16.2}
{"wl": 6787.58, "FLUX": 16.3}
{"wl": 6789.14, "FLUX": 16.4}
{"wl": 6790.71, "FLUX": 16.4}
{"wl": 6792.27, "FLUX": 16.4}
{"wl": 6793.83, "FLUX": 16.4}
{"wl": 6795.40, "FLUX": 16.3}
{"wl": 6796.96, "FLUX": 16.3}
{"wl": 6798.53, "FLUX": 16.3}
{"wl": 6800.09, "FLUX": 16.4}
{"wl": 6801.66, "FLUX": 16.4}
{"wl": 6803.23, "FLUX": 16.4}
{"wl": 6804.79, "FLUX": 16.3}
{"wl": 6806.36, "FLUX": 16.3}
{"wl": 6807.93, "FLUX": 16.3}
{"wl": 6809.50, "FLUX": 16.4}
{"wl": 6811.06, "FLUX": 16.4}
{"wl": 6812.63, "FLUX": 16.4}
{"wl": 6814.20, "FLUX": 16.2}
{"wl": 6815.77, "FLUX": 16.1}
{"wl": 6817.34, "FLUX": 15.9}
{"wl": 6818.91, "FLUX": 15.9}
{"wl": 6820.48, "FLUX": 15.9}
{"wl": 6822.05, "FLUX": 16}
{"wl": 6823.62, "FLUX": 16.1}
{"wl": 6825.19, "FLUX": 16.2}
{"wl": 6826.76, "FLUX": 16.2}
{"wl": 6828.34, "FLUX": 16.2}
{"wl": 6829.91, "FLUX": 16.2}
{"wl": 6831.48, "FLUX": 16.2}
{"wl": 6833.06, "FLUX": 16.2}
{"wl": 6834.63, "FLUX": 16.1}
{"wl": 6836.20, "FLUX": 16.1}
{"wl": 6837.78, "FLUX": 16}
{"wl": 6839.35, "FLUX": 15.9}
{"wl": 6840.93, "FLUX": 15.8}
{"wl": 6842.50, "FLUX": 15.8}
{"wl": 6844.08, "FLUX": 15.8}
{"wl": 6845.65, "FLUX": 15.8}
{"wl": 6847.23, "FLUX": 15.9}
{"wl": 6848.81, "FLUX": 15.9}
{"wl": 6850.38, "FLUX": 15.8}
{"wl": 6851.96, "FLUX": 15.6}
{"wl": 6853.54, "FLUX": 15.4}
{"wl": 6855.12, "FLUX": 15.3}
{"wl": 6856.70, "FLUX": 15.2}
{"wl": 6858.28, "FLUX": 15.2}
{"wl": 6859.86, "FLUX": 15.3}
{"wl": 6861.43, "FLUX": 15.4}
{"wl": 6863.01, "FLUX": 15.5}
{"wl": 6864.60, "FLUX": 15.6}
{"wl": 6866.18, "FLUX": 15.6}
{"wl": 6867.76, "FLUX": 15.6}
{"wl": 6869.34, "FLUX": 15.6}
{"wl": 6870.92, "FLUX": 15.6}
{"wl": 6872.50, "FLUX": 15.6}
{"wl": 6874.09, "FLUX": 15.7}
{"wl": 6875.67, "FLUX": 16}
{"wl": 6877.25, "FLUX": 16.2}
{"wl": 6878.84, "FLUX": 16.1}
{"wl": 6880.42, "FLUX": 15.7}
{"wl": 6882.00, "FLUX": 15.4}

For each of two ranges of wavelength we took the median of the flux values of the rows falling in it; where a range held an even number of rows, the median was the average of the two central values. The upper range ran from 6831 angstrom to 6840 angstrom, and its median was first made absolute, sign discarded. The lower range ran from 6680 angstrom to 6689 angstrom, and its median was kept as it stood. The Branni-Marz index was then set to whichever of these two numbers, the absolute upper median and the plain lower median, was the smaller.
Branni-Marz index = 16.1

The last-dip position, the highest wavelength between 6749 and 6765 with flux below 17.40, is 6764.18 angstrom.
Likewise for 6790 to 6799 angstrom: 6798.53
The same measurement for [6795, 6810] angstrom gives 6809.50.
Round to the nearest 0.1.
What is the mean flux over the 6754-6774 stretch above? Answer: 16.7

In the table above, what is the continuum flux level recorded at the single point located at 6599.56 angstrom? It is 18.5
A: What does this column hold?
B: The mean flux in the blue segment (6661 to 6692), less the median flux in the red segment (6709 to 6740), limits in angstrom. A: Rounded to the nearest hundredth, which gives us 0.27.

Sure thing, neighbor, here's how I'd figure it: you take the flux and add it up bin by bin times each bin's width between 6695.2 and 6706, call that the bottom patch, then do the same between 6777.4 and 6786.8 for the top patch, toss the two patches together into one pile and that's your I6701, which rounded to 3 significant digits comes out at 343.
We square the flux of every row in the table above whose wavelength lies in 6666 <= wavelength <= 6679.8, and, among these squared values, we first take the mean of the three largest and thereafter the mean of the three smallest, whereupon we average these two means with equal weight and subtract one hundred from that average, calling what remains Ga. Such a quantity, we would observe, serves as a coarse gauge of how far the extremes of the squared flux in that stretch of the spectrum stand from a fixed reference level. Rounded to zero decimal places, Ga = 211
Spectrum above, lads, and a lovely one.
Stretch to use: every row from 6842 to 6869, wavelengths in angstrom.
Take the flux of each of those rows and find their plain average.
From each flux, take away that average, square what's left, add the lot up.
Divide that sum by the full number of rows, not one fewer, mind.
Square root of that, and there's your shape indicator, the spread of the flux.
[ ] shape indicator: 0.232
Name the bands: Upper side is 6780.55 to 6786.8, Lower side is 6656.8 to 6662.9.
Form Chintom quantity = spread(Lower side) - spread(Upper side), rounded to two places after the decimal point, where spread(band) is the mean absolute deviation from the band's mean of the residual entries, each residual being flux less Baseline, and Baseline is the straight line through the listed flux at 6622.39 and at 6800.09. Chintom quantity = 0.11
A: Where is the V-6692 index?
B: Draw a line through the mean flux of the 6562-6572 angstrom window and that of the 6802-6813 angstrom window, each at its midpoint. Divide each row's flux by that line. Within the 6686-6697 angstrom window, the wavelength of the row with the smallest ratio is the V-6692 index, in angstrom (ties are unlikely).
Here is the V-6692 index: 6695.99 angstrom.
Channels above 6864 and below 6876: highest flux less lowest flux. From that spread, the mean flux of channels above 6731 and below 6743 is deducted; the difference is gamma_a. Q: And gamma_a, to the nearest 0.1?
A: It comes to -16.7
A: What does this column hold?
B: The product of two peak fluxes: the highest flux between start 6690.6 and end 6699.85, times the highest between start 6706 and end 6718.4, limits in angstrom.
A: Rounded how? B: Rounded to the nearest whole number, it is 313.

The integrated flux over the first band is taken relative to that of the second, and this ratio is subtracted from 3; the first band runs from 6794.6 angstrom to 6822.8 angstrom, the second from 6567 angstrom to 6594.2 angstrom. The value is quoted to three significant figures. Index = 2.08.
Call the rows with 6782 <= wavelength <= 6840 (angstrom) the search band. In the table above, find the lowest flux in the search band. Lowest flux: 15.9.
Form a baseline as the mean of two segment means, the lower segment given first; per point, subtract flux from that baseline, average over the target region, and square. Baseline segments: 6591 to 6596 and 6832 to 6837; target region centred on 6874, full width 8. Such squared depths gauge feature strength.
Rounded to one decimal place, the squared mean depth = 1.1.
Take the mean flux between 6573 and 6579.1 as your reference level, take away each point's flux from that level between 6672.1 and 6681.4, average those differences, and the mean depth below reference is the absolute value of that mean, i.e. 0.91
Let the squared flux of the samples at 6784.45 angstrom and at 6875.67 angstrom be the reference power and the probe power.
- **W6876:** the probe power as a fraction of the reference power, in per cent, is 99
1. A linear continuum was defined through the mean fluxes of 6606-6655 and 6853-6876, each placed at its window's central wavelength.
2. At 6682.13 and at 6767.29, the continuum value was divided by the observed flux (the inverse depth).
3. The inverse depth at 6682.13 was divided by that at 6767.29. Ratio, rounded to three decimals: 1.010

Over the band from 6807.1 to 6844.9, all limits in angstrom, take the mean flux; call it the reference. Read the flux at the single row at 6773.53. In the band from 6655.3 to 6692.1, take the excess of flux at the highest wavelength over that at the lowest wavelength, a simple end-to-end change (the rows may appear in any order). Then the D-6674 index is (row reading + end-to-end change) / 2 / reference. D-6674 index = 0.509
